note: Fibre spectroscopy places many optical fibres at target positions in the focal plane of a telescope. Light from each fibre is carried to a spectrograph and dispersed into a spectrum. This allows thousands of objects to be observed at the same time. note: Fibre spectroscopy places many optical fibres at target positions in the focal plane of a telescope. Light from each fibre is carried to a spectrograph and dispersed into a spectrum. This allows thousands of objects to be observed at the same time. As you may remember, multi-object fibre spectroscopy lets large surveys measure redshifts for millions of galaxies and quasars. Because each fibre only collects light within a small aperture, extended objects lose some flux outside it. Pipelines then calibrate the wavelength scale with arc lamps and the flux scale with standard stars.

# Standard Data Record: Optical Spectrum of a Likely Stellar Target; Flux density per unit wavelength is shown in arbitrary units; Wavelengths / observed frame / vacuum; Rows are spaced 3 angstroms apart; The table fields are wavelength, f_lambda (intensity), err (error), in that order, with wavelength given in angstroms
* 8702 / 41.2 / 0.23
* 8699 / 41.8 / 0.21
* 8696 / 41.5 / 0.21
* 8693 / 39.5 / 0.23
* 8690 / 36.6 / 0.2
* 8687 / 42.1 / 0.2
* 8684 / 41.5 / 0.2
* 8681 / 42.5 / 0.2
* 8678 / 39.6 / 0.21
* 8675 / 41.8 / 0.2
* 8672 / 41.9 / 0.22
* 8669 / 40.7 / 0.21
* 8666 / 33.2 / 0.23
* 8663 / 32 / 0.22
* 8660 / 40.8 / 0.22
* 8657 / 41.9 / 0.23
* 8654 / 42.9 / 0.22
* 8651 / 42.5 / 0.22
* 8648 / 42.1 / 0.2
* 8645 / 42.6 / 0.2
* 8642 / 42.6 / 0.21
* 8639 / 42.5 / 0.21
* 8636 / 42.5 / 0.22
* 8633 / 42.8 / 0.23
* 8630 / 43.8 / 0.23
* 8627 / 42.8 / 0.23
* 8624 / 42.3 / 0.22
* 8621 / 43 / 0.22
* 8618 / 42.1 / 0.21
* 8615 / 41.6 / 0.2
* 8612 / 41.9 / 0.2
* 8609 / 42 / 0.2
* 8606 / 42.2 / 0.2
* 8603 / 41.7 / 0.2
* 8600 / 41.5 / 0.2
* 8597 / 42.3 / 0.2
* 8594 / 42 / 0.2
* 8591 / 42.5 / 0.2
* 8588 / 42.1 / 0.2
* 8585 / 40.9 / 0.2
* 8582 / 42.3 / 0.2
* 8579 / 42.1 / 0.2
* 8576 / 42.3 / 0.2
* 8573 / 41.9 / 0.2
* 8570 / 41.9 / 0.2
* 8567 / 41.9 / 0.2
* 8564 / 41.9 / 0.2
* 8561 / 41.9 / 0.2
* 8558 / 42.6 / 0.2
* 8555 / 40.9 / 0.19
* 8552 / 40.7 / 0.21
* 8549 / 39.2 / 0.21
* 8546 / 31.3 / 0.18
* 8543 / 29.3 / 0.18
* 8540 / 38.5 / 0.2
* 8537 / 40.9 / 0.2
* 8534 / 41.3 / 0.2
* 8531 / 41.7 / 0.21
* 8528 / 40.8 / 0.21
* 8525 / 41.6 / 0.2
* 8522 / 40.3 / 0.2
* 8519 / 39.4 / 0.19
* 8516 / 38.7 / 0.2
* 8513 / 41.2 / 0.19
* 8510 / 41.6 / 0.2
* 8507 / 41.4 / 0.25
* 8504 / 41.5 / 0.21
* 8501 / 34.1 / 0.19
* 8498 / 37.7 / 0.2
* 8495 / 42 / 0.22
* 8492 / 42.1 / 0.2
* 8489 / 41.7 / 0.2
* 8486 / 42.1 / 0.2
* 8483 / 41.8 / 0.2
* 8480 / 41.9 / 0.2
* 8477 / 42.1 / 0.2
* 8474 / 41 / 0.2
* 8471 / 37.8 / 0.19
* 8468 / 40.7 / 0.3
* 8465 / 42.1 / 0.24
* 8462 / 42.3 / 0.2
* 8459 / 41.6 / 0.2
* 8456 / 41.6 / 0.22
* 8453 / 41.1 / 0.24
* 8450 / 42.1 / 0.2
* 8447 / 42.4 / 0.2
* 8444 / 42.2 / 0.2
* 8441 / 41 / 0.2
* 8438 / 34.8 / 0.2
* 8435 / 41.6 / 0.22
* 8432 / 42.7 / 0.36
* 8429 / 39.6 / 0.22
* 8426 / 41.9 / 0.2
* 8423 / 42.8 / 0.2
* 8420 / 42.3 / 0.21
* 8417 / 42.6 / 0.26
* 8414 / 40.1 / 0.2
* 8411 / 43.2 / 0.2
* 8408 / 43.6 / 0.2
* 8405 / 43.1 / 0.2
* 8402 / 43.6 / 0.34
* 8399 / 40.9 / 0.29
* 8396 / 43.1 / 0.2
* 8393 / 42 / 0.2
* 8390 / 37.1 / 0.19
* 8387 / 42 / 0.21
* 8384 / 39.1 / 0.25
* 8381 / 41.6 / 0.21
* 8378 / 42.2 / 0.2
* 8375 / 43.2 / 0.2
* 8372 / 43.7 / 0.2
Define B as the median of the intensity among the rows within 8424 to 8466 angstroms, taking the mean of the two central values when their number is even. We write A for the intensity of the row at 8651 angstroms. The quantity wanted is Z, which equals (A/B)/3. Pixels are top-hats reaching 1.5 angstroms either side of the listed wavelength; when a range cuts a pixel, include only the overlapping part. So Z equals 0.339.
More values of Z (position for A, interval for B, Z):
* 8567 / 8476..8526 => 0.336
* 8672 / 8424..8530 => 0.336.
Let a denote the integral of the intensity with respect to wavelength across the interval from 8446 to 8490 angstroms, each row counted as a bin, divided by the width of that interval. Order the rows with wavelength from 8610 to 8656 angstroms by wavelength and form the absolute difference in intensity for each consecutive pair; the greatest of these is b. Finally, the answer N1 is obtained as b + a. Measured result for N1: 42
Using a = 41.5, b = 1.0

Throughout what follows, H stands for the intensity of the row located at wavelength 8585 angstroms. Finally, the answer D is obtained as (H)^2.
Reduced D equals 1673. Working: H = 40.9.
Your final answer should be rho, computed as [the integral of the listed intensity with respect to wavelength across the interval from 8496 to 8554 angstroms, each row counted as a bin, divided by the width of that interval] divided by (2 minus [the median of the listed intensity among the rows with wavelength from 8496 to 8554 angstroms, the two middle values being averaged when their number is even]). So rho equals -1.01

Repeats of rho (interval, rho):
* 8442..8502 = -1.03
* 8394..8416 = -1.03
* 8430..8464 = -1.04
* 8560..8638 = -1.05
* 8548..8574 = -1.04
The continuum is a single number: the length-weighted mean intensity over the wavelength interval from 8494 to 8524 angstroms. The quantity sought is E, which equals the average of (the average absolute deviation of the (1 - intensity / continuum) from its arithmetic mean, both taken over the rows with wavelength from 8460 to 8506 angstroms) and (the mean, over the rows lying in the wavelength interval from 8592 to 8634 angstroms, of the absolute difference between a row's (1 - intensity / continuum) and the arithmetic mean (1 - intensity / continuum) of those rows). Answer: 0.0270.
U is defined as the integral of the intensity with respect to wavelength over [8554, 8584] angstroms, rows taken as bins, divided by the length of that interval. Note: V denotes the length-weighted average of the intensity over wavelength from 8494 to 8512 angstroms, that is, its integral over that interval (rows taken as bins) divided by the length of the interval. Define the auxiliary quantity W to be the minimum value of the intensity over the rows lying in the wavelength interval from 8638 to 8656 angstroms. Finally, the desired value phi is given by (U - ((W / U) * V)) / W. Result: 0.1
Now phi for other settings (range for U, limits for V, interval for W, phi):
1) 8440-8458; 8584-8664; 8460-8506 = 0.2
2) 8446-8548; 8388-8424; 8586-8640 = -0.1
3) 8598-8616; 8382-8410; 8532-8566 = 0.4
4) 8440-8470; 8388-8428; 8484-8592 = 0.4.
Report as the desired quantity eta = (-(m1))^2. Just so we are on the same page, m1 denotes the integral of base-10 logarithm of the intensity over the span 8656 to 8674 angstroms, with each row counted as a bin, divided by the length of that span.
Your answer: 2.50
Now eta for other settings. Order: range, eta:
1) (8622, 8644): 2.66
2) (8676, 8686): 2.61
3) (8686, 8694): 2.54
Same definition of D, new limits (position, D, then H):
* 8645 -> 1815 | 42.6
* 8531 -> 1739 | 41.7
